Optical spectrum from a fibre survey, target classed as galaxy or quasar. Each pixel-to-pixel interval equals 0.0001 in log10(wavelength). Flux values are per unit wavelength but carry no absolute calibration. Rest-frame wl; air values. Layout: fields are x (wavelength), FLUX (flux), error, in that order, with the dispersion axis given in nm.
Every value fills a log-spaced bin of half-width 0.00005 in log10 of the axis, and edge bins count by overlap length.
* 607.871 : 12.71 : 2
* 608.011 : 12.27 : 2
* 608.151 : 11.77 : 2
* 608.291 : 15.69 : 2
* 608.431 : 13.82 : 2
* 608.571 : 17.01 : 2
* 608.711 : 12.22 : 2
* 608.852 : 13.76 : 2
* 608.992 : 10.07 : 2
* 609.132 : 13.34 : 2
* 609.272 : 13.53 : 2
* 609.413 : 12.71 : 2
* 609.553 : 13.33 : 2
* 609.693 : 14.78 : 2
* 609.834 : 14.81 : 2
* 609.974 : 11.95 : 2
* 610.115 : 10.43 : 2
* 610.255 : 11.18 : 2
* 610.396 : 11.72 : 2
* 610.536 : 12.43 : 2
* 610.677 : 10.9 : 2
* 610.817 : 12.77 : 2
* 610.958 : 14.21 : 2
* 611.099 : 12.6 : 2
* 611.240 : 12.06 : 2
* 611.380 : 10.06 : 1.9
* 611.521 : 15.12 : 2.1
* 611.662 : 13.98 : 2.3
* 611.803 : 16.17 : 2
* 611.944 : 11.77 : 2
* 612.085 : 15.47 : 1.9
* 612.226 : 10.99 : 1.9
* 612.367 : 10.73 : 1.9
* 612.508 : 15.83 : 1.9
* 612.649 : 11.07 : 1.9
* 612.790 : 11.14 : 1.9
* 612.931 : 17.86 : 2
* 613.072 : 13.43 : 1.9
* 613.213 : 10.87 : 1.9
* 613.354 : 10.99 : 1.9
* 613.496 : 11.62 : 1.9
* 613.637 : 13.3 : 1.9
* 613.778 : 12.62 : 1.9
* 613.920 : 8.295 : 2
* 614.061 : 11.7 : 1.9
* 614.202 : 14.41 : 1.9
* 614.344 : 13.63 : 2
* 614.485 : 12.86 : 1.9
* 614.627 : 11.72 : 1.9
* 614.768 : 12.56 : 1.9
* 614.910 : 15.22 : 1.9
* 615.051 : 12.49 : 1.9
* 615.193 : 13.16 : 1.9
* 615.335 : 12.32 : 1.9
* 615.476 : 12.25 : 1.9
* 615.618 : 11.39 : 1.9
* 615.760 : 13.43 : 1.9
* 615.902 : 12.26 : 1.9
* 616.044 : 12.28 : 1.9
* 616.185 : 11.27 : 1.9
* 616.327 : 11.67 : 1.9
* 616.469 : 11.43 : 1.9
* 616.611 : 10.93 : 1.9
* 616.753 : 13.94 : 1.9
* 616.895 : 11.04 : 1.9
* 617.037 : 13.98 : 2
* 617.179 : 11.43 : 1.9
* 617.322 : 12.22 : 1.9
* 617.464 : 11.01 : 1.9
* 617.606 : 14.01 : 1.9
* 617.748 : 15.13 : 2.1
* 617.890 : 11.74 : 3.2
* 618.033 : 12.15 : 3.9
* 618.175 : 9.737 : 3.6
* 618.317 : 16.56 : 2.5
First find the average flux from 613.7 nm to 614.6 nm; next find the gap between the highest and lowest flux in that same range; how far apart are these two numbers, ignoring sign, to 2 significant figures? 6.1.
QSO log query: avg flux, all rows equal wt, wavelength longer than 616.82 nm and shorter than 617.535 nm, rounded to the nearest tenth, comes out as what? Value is 11.9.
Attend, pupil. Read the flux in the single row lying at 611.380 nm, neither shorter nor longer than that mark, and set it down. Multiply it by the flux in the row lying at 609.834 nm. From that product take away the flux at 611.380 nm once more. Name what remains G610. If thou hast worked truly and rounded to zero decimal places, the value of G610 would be 139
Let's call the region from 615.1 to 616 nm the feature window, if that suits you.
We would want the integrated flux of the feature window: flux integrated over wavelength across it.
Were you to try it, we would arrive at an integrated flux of 11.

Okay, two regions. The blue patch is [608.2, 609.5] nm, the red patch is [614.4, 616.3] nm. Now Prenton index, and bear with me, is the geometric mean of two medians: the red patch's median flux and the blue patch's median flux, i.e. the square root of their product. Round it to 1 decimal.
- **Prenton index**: 12.9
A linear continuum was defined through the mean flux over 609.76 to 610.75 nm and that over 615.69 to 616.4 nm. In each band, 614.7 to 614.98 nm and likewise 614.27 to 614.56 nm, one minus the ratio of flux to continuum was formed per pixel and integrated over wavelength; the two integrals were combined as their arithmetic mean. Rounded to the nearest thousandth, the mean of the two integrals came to -0.034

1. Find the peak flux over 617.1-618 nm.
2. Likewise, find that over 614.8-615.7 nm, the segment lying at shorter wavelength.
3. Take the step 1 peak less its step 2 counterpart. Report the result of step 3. -0.1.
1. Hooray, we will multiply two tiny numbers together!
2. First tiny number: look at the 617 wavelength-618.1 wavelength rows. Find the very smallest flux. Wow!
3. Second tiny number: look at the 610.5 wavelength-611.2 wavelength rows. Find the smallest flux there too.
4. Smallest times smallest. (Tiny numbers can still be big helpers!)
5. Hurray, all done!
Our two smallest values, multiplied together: 120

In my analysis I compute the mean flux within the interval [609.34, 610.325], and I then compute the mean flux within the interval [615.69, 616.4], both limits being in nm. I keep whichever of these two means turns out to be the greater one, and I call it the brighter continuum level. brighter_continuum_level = 12.7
